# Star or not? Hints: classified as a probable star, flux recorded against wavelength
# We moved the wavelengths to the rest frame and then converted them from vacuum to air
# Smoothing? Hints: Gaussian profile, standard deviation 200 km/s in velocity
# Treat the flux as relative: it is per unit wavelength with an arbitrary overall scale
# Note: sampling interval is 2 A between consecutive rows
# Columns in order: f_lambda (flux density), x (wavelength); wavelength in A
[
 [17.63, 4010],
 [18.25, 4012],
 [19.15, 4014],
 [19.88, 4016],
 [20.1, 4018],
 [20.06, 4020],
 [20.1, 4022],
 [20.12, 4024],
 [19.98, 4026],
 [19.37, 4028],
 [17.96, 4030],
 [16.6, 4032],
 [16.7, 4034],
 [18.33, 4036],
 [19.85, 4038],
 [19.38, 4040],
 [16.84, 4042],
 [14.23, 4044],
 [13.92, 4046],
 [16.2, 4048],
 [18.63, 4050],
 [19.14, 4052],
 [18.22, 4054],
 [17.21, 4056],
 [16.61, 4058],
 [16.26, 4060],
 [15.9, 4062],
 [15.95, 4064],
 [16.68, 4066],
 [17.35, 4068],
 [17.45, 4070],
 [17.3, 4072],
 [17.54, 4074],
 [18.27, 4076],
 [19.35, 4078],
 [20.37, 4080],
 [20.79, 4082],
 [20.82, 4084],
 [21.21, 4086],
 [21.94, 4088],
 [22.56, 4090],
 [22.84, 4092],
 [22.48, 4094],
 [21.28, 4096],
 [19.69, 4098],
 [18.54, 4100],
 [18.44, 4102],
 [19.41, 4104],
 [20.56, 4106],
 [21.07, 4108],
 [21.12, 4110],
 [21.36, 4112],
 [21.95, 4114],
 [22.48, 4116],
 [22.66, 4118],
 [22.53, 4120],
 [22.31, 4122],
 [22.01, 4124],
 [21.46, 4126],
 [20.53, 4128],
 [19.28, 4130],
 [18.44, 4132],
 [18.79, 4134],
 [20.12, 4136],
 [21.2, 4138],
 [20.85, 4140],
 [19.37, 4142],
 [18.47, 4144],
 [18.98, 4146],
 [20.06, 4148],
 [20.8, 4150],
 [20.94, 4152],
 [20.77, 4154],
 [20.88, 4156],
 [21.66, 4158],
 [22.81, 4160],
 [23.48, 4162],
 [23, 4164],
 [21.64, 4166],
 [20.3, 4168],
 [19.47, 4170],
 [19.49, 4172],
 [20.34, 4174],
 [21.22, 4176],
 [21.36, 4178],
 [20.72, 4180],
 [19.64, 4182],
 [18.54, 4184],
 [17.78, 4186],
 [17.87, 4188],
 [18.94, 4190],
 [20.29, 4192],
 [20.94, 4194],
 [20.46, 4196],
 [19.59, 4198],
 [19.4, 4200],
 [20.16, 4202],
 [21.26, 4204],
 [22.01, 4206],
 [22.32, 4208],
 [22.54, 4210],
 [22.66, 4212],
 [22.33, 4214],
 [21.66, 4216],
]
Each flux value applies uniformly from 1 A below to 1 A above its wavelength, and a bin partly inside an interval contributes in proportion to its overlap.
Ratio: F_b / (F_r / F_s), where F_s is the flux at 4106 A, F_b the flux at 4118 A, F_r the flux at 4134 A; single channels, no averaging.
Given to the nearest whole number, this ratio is 25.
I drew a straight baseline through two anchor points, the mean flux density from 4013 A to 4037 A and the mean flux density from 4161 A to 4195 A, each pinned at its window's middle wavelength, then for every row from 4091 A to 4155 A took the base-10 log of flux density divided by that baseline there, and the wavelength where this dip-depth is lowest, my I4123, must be 4144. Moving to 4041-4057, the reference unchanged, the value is 4046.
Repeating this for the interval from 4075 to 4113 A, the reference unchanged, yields 4102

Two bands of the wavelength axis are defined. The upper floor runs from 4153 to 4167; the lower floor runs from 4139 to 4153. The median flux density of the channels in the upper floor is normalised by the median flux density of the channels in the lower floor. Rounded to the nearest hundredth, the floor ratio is 1.08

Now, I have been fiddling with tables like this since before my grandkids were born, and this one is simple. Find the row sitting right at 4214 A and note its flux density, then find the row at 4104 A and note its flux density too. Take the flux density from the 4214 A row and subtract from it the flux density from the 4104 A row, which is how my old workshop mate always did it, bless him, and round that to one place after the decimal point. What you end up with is 2.9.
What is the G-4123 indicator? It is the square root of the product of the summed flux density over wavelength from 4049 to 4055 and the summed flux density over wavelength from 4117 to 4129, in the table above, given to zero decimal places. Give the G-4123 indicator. 86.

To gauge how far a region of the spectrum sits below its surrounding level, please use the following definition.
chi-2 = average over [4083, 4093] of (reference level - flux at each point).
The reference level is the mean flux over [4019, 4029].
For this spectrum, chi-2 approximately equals -1.9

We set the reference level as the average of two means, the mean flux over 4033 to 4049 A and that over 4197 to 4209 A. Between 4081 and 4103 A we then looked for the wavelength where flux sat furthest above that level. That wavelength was 4092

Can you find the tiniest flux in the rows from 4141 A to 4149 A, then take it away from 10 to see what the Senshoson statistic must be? -8.5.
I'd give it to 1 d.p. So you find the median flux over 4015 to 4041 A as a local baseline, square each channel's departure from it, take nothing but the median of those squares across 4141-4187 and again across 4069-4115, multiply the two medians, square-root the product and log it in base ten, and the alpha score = 0.2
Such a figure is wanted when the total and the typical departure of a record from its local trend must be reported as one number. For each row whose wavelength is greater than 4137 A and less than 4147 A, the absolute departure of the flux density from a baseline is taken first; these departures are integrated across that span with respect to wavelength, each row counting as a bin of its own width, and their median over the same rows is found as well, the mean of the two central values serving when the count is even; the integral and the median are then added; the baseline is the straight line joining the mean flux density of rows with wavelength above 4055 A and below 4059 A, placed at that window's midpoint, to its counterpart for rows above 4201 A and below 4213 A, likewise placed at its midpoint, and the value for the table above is 12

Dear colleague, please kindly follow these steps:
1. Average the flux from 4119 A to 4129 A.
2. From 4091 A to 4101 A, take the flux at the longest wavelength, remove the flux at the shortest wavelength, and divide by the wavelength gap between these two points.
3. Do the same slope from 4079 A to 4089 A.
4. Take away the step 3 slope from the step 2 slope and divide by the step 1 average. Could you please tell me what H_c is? -0.03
